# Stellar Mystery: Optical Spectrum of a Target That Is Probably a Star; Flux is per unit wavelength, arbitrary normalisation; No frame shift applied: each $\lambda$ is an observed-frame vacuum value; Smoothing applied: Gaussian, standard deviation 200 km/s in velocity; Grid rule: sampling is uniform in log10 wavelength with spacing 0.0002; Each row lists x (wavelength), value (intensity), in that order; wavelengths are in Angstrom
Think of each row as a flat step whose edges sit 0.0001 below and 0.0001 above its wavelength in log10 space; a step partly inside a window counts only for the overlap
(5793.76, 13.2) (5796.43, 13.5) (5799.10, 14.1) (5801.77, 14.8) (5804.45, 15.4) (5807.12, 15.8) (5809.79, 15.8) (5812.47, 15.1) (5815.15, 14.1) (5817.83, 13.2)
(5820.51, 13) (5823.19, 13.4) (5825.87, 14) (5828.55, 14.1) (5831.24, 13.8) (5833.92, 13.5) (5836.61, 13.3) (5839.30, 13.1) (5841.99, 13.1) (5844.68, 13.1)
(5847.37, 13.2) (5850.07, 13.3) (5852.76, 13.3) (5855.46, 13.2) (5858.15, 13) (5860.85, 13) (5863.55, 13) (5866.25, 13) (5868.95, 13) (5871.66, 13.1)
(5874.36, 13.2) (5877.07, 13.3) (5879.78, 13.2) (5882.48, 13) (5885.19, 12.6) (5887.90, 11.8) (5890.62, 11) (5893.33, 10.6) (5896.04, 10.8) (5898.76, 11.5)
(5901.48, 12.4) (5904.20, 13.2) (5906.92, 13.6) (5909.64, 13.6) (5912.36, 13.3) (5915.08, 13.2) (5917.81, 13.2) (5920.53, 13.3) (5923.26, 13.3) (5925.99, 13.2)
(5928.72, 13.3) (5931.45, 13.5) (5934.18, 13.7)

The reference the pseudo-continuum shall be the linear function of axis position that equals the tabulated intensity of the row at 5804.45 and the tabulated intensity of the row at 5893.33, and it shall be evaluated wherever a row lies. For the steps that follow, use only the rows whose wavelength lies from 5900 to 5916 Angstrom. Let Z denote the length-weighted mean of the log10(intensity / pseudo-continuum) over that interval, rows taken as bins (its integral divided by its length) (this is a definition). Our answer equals 0.129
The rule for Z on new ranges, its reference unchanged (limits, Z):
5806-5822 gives -0.014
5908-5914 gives 0.144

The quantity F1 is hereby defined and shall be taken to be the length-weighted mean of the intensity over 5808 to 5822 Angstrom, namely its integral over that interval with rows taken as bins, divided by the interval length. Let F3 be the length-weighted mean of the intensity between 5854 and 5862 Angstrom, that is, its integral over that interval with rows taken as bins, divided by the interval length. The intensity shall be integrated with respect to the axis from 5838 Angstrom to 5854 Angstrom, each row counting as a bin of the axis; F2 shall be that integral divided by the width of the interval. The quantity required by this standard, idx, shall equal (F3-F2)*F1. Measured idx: -2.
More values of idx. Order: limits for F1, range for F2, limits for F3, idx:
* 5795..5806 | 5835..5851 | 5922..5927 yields 1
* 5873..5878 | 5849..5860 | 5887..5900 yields -28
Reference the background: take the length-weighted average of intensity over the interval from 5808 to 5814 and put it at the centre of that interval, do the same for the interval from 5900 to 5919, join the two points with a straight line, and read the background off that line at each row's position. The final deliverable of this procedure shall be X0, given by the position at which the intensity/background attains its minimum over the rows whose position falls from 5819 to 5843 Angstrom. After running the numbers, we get 5820.51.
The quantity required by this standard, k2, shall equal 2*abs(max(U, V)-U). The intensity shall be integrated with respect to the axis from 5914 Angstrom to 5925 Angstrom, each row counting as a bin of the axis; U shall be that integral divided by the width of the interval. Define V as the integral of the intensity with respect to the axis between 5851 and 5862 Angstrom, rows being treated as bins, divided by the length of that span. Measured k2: 0.00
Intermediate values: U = 13.2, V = 13.1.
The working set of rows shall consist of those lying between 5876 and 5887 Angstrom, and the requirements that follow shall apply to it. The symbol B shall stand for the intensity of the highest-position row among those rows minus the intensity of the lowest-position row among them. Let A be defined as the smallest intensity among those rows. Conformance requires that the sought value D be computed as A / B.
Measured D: -18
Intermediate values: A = 12.6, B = -0.7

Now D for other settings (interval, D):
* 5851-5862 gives -43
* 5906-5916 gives -33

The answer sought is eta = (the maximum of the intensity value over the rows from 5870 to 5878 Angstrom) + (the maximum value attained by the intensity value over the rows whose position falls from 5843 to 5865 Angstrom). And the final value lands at 26.60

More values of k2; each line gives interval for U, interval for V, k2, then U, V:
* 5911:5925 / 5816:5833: 0.69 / 13.3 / 13.6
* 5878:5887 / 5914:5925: 0.69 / 12.9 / 13.2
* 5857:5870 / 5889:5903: 0.00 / 13.0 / 11.3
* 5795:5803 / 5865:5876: 0.00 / 14.1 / 13.1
